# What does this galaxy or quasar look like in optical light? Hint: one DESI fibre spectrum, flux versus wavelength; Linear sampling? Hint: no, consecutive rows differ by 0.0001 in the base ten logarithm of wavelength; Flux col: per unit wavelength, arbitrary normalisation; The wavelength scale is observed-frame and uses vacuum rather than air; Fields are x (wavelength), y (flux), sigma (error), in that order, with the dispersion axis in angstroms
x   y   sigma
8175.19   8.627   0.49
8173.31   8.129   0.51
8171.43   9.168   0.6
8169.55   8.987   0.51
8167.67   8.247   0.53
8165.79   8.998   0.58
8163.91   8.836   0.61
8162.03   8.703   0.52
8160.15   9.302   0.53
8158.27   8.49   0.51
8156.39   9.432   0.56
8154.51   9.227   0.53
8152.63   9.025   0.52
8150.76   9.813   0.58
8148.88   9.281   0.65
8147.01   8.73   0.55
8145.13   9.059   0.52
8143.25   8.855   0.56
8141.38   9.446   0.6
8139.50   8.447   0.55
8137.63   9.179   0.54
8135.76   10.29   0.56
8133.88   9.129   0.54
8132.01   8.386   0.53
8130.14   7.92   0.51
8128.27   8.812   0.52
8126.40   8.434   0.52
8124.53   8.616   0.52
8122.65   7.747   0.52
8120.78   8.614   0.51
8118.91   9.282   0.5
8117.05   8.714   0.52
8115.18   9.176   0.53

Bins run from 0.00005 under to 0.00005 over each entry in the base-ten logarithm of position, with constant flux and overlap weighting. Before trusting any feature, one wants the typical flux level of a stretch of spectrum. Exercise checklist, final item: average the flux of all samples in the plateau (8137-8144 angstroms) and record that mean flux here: 8.98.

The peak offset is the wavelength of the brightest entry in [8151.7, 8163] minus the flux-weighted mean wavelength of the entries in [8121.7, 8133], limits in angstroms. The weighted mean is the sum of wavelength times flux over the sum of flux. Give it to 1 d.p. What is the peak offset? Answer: 29.0 angstroms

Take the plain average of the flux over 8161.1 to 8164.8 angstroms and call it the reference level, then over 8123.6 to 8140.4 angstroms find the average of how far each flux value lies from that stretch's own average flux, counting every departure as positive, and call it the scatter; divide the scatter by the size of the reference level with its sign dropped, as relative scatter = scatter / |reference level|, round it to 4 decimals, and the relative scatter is 0.0559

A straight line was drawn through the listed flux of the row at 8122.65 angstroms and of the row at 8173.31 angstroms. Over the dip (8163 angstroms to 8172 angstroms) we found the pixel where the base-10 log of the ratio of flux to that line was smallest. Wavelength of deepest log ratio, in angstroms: 8167.67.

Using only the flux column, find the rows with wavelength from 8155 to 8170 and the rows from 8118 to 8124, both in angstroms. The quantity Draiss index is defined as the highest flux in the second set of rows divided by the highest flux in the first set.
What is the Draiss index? 0.98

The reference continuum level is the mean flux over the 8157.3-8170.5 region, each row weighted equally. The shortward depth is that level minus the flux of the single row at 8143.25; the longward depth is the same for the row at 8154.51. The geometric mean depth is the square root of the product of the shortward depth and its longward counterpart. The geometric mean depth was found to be 0.2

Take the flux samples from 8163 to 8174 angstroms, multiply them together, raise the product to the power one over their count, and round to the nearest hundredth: 8.72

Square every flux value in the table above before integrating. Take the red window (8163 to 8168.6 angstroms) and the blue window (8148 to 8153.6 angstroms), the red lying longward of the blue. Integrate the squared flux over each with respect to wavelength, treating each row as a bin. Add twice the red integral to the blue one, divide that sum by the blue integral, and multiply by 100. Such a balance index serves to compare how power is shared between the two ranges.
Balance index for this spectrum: 272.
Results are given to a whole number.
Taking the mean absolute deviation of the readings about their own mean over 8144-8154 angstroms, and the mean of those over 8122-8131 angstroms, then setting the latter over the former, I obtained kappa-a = 28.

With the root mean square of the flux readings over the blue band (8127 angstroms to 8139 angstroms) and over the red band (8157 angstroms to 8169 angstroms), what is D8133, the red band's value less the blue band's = -0.2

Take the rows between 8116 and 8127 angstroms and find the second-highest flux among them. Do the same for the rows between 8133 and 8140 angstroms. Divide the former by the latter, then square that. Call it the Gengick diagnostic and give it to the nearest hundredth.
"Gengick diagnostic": 0.90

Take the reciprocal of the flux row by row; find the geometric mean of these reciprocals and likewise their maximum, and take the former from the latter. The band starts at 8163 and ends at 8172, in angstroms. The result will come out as 0.008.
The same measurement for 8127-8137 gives 0.014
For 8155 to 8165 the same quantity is 0.006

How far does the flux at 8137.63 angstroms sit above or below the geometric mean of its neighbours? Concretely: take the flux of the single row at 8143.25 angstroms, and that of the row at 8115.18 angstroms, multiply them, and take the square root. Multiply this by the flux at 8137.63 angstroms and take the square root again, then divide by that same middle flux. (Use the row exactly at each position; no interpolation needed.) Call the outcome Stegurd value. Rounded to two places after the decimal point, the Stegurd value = 0.99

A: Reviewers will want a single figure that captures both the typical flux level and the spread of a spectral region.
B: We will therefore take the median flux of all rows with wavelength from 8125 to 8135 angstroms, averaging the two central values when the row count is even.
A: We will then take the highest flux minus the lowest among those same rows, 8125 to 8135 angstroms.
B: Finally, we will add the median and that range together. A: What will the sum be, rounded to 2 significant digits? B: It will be 9.6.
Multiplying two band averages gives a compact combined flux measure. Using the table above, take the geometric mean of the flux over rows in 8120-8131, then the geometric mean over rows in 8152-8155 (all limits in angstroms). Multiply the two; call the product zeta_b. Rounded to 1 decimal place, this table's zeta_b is 76.2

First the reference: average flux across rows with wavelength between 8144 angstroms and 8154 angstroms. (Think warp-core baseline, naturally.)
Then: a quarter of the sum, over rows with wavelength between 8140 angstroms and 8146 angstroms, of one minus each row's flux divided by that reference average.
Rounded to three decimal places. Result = 0.005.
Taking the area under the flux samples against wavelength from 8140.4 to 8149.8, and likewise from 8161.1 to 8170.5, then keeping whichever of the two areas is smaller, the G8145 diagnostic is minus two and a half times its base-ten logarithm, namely -4.79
